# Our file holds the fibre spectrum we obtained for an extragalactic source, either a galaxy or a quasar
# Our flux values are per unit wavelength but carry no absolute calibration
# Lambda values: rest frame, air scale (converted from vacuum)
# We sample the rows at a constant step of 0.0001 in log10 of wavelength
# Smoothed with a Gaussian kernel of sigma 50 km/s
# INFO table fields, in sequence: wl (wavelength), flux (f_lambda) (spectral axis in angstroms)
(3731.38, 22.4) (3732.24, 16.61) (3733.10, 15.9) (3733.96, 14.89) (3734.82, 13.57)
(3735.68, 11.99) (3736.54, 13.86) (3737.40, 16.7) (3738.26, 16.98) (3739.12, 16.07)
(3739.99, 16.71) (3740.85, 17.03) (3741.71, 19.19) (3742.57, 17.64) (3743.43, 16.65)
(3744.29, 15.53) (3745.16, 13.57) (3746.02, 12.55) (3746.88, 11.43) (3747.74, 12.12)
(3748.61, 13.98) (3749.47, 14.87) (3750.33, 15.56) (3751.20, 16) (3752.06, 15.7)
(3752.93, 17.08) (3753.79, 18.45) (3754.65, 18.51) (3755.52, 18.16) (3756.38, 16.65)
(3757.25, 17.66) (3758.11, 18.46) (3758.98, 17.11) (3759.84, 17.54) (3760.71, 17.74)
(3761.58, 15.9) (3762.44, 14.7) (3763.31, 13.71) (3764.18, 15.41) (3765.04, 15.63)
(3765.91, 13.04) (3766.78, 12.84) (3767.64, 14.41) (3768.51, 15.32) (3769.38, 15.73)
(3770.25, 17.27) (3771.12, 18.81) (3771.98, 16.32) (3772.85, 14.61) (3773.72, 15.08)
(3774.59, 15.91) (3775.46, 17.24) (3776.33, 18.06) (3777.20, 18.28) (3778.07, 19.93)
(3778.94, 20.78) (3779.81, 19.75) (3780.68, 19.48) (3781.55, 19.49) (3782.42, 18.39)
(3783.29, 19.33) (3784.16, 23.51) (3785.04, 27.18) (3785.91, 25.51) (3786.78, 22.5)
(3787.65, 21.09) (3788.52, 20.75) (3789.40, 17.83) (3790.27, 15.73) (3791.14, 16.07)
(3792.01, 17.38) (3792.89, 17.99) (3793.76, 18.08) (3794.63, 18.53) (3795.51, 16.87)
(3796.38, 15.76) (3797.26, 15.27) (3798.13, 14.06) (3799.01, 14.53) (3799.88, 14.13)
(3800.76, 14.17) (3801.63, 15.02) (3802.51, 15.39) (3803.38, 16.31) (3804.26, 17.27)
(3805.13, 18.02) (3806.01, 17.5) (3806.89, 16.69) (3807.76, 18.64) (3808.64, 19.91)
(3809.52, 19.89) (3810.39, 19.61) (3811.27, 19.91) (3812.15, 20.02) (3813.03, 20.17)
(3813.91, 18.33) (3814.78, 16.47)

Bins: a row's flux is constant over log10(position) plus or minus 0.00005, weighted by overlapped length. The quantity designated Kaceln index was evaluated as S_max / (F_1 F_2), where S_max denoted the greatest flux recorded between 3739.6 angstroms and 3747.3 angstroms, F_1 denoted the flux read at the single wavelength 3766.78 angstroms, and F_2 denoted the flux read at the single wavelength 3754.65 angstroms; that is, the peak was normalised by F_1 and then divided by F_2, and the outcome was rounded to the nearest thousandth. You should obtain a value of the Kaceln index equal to 0.081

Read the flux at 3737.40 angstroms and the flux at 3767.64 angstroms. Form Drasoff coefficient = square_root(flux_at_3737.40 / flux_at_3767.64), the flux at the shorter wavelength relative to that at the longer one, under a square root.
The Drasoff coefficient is 1.08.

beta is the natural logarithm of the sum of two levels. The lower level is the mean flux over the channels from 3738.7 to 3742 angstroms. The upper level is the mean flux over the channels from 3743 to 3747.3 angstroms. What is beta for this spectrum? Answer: 3.44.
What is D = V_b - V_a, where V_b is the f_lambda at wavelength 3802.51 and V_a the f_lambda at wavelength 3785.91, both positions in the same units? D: -10.1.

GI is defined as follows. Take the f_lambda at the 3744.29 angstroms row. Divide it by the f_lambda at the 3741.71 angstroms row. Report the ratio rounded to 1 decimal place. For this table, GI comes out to 0.8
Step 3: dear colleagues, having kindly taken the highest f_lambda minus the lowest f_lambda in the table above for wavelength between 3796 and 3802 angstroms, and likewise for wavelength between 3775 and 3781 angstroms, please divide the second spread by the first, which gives 2.1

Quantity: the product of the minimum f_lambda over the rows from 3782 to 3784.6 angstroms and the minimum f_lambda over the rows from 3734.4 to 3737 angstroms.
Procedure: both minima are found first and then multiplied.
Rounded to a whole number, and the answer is 220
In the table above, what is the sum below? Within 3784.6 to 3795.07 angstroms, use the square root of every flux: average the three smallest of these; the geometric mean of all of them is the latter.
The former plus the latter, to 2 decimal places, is 8.48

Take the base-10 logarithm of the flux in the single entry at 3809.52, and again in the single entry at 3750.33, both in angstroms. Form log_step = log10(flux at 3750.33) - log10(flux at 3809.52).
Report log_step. -0.11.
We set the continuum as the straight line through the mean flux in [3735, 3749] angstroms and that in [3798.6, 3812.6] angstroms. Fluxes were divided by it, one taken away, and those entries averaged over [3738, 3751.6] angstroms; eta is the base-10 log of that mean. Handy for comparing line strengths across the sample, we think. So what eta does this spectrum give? -1.97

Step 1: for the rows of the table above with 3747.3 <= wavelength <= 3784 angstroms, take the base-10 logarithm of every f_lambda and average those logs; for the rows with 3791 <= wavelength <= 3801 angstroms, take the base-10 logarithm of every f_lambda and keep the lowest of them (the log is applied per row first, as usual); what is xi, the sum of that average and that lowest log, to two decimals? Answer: 2.37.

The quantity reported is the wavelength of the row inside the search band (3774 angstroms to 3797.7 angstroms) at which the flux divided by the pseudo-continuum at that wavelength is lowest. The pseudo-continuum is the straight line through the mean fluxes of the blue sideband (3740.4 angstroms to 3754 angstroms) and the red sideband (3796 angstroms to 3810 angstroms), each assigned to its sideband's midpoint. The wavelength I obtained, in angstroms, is 3797.26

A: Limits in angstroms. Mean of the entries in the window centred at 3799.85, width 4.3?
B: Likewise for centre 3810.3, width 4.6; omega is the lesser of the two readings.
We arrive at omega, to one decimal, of 14.4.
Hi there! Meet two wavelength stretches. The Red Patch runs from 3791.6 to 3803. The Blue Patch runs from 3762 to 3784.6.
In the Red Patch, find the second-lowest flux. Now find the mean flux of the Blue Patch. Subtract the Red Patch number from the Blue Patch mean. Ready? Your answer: 2.9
